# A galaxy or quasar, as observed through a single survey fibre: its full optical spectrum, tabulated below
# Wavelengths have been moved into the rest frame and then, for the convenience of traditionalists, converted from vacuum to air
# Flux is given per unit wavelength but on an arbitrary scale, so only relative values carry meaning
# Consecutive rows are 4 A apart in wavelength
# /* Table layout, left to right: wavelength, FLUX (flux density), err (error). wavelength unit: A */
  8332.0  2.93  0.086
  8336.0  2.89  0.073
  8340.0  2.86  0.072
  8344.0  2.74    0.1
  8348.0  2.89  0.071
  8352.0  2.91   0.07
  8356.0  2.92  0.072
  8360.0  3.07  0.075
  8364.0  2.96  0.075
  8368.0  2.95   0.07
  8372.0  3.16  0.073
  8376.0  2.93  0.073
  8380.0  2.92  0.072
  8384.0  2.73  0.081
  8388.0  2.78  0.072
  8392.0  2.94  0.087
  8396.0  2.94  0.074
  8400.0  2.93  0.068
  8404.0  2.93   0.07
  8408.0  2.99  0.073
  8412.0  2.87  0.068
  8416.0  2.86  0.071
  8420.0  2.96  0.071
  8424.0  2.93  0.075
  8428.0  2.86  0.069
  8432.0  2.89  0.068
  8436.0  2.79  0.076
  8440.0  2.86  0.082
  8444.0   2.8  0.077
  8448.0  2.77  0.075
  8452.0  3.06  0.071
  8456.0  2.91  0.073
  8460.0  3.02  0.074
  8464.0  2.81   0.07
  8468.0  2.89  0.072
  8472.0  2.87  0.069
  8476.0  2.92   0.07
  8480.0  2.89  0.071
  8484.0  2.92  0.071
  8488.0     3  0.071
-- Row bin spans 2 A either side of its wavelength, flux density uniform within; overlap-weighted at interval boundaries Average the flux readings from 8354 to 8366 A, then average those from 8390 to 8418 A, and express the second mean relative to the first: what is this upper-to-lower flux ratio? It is 0.98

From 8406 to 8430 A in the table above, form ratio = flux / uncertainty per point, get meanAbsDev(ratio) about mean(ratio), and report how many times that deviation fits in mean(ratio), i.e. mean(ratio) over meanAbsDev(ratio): 48.4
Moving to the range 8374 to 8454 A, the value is 15.8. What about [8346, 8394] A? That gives 18.4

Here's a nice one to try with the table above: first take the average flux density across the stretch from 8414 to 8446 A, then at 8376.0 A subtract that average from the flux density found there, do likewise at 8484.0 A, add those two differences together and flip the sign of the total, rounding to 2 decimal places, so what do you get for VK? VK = -0.11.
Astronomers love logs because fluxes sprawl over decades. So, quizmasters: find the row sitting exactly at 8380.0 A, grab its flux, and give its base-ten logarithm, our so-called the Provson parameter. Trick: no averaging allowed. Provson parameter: 0.465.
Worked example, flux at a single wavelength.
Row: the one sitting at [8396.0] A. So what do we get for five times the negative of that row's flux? -14.7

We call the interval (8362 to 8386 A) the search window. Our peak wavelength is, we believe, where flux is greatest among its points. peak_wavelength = 8372.0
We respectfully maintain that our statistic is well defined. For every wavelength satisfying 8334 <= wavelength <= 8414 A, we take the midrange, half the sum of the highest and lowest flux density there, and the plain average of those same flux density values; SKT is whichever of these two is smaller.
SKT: 2.92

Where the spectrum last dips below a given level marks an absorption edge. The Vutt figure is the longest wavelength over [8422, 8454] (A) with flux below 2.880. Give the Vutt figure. 8448.0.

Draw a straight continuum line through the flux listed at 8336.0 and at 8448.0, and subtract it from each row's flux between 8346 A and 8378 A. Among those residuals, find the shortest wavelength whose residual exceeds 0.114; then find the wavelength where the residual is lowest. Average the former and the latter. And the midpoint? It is 8354 A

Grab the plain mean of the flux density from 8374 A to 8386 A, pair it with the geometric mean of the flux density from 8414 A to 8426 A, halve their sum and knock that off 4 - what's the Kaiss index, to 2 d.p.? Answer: 1.11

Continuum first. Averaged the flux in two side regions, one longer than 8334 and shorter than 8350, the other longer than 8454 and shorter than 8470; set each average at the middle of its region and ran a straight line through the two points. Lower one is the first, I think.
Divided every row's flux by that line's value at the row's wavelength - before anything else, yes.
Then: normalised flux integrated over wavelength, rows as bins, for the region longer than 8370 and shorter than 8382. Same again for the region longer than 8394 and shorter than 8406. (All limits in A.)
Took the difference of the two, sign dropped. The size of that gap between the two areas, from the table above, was 0.35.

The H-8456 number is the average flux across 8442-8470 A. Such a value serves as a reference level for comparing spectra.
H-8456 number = 2.89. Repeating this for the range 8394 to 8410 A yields 2.95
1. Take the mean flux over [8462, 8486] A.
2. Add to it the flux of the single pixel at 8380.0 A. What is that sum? 5.80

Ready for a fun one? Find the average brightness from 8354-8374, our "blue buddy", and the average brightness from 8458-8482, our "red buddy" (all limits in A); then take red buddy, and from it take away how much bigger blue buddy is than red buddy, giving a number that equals 2.79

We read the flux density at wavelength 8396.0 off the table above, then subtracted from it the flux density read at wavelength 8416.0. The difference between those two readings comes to 0.080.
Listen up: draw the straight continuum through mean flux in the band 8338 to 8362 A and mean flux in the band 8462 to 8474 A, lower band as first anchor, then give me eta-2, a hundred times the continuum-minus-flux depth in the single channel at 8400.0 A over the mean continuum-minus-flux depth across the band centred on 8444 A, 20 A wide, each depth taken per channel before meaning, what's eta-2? -540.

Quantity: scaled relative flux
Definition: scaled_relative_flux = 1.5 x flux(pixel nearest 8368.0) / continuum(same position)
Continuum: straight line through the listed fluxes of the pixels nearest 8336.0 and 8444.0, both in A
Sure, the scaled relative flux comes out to 1.55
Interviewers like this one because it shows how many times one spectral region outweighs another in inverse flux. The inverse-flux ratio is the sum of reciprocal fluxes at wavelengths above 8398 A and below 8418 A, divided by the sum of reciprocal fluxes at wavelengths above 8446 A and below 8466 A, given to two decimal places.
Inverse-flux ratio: 1.00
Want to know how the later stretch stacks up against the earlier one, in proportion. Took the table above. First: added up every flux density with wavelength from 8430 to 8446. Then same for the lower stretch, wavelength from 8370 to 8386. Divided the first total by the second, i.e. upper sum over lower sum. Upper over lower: 0.97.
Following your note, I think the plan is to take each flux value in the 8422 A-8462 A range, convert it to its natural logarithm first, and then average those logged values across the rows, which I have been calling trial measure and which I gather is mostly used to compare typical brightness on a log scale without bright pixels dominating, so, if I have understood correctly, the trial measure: 1.06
